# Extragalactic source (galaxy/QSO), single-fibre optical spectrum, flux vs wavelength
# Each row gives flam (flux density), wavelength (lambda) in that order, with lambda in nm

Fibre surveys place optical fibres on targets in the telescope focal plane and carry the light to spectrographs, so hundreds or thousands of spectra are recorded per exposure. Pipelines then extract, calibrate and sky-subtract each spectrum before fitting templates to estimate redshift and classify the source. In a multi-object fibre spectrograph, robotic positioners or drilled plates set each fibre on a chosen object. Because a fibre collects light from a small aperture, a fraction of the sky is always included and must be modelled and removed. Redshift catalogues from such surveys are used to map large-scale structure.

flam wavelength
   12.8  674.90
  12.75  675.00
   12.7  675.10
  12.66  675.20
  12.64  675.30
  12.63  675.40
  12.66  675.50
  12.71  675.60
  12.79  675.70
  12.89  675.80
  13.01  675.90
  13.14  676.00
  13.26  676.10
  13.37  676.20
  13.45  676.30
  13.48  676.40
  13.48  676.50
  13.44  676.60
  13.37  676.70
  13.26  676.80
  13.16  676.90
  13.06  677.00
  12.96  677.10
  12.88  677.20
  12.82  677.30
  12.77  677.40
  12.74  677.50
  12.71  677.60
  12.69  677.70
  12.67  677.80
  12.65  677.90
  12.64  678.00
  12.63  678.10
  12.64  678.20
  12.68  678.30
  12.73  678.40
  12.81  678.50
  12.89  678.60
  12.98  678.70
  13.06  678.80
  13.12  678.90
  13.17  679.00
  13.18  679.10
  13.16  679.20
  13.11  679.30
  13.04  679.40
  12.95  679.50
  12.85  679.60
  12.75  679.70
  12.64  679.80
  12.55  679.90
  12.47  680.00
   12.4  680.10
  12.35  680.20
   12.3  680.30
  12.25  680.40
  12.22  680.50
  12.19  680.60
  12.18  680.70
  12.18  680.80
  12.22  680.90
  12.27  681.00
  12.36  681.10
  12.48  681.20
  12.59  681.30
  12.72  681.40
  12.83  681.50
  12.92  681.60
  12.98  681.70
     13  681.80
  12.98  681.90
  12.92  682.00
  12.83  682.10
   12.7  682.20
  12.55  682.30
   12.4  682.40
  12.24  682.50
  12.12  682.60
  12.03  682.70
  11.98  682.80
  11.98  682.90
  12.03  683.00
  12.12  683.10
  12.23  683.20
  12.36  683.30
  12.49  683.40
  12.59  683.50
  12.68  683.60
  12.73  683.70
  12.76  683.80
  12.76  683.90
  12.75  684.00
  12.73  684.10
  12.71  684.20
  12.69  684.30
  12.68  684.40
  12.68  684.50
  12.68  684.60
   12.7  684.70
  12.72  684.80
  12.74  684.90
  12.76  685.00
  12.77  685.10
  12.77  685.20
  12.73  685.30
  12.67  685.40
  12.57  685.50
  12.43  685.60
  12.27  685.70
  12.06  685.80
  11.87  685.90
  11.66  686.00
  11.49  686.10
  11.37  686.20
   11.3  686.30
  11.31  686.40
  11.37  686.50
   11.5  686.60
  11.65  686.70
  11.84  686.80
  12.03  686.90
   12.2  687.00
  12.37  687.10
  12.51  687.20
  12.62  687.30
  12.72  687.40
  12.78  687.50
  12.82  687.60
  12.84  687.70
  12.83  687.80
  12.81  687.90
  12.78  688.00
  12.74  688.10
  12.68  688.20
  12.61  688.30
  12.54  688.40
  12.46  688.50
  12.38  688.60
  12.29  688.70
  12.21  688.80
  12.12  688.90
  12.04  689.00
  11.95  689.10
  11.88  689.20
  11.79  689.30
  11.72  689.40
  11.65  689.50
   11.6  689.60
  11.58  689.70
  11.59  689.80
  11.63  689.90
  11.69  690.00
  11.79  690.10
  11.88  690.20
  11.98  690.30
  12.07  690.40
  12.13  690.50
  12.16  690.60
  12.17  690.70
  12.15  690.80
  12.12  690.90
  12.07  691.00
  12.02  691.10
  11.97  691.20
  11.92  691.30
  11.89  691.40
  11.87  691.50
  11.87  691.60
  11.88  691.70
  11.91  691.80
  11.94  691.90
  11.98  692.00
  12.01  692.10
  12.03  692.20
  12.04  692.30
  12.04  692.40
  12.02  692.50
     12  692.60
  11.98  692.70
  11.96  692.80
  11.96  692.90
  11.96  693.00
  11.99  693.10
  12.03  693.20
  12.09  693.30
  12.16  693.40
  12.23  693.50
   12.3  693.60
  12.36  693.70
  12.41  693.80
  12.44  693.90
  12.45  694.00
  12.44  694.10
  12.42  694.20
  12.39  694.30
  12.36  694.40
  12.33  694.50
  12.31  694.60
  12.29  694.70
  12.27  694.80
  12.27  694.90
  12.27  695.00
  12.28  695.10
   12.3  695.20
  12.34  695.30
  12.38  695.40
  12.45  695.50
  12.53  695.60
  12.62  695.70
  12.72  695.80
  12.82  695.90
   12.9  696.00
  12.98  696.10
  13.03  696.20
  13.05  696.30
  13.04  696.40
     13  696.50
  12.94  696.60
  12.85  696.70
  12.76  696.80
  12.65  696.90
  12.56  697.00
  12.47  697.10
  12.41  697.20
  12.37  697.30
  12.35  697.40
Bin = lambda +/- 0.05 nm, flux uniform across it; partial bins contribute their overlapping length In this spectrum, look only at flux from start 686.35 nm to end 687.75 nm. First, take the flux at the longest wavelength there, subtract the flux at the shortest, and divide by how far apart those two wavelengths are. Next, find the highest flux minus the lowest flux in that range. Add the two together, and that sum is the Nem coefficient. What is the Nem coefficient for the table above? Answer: 2.7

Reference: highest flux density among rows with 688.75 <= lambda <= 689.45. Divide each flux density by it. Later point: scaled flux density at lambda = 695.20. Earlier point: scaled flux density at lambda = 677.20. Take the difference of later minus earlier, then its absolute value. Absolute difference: 0.05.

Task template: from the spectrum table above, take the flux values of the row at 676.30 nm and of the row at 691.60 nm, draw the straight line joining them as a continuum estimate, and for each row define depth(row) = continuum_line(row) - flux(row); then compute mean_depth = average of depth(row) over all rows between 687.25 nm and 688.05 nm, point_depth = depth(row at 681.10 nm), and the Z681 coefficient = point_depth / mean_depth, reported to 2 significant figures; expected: -1.2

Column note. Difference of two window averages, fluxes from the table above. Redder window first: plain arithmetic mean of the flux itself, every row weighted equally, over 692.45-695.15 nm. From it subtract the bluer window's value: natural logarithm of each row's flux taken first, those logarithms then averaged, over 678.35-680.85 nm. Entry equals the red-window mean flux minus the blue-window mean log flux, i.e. 9.7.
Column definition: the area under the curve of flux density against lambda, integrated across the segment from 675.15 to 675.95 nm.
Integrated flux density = 10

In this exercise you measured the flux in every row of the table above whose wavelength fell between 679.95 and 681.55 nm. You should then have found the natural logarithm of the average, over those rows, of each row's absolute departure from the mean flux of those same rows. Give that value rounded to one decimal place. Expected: -1.9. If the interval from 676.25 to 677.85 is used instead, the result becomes -1.3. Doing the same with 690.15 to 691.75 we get -2.3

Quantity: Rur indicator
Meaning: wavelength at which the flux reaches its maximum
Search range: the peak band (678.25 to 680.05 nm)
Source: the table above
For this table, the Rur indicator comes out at 679.10 nm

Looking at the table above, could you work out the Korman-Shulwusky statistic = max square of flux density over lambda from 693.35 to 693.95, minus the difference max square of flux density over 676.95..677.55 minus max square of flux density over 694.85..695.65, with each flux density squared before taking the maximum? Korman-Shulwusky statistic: 141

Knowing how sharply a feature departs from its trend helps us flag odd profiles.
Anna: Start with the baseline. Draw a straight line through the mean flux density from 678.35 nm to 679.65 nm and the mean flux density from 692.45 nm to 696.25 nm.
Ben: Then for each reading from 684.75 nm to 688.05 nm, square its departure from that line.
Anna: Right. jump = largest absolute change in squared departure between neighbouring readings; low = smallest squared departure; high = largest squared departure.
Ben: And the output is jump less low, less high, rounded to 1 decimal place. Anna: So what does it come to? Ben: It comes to -1.5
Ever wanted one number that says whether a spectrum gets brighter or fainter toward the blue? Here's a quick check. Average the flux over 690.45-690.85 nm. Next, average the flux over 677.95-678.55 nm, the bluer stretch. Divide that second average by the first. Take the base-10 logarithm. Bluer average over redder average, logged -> 0.019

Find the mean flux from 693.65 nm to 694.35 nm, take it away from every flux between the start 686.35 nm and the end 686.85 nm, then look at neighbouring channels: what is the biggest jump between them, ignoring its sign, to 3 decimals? 0.190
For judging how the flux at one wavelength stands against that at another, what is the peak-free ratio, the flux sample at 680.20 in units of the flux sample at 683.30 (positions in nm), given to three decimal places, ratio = 0.999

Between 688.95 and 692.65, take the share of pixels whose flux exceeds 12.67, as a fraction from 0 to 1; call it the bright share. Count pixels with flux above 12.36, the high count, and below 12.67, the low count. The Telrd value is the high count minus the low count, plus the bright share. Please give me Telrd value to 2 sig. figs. -37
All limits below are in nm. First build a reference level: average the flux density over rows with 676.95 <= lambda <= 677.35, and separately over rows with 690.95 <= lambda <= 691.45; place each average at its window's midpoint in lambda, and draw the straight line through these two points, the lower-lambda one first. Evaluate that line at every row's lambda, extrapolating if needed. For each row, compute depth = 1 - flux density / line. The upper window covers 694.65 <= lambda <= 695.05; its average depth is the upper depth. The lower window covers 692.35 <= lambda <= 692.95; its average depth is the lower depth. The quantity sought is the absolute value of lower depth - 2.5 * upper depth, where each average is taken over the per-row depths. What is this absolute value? 0.11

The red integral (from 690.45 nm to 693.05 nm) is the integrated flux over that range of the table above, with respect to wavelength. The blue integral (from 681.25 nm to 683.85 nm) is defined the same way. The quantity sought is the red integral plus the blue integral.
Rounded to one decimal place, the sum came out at 63.8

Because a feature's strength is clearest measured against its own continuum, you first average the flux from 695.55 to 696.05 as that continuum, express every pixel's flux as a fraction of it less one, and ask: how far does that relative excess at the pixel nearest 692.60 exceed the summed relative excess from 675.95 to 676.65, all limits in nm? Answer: -0.4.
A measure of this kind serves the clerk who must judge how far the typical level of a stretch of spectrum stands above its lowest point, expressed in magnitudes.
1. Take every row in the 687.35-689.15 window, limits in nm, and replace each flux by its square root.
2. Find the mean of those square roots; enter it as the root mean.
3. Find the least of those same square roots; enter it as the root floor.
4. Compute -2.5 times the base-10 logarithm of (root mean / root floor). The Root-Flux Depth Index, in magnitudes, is -0.0258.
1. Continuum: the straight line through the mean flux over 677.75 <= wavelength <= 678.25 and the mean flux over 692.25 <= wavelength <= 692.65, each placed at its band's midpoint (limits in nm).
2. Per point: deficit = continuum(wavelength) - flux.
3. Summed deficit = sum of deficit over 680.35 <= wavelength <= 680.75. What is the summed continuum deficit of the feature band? 1.3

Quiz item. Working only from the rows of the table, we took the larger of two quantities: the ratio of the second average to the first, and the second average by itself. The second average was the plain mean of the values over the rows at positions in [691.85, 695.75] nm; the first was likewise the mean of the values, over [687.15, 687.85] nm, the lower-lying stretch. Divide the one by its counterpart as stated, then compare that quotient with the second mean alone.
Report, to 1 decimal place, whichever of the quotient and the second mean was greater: 12.2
